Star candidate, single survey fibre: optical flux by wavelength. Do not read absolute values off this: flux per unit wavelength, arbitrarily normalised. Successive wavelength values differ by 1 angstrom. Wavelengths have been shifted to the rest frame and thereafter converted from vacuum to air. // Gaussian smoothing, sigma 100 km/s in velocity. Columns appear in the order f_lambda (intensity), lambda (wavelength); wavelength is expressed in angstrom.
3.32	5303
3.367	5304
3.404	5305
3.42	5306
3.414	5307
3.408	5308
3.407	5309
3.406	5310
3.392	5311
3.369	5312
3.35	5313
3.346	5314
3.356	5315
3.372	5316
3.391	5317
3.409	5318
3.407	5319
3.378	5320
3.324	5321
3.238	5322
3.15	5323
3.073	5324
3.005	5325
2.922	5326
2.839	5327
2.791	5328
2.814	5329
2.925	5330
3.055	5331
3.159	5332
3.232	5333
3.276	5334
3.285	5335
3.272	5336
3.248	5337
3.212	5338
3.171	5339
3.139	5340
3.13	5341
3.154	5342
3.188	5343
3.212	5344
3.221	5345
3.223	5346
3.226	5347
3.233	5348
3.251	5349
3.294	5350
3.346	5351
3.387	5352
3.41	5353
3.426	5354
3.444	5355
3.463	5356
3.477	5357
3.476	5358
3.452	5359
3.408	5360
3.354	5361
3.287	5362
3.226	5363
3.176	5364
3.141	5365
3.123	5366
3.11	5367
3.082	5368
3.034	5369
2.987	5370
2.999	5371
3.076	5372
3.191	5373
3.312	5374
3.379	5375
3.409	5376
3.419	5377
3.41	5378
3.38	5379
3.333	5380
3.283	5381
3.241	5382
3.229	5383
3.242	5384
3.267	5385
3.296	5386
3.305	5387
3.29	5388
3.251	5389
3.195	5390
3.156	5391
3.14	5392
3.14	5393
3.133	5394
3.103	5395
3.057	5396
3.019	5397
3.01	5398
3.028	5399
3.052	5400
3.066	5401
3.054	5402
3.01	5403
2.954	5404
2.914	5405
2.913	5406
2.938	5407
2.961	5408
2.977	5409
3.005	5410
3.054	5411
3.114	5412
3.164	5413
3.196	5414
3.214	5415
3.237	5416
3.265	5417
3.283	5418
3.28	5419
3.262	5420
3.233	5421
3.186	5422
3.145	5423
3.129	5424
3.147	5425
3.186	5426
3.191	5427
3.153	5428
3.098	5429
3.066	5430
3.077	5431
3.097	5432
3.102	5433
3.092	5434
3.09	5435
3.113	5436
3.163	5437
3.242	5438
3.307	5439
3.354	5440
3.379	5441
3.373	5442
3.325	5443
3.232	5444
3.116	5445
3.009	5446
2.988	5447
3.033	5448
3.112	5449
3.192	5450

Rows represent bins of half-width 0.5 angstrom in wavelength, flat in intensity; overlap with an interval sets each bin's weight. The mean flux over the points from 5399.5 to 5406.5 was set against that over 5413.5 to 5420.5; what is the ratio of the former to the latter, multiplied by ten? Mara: 9.2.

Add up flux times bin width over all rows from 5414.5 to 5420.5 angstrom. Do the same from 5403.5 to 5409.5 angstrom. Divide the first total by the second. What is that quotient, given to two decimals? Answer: 1.11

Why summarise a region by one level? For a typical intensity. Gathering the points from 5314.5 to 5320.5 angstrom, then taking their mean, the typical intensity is 3.39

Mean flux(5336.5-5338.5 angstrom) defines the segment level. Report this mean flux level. 3.23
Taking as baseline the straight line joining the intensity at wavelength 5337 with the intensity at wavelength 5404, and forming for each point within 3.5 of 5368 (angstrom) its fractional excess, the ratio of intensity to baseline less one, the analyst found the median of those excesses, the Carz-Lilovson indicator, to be -0.01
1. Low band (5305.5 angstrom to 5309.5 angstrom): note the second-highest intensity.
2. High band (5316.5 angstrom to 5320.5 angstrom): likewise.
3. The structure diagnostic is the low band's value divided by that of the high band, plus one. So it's 2.00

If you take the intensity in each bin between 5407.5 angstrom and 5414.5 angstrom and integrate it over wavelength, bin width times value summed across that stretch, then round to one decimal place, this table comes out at 21.5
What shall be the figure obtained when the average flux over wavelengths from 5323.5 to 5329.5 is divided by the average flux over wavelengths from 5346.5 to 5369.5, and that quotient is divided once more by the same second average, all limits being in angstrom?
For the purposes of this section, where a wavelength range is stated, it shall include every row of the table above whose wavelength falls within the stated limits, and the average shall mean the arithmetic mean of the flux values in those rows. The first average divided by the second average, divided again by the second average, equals 0.267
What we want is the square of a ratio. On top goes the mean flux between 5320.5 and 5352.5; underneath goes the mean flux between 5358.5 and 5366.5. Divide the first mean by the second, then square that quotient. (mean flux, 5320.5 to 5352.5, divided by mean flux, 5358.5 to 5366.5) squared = 0.93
